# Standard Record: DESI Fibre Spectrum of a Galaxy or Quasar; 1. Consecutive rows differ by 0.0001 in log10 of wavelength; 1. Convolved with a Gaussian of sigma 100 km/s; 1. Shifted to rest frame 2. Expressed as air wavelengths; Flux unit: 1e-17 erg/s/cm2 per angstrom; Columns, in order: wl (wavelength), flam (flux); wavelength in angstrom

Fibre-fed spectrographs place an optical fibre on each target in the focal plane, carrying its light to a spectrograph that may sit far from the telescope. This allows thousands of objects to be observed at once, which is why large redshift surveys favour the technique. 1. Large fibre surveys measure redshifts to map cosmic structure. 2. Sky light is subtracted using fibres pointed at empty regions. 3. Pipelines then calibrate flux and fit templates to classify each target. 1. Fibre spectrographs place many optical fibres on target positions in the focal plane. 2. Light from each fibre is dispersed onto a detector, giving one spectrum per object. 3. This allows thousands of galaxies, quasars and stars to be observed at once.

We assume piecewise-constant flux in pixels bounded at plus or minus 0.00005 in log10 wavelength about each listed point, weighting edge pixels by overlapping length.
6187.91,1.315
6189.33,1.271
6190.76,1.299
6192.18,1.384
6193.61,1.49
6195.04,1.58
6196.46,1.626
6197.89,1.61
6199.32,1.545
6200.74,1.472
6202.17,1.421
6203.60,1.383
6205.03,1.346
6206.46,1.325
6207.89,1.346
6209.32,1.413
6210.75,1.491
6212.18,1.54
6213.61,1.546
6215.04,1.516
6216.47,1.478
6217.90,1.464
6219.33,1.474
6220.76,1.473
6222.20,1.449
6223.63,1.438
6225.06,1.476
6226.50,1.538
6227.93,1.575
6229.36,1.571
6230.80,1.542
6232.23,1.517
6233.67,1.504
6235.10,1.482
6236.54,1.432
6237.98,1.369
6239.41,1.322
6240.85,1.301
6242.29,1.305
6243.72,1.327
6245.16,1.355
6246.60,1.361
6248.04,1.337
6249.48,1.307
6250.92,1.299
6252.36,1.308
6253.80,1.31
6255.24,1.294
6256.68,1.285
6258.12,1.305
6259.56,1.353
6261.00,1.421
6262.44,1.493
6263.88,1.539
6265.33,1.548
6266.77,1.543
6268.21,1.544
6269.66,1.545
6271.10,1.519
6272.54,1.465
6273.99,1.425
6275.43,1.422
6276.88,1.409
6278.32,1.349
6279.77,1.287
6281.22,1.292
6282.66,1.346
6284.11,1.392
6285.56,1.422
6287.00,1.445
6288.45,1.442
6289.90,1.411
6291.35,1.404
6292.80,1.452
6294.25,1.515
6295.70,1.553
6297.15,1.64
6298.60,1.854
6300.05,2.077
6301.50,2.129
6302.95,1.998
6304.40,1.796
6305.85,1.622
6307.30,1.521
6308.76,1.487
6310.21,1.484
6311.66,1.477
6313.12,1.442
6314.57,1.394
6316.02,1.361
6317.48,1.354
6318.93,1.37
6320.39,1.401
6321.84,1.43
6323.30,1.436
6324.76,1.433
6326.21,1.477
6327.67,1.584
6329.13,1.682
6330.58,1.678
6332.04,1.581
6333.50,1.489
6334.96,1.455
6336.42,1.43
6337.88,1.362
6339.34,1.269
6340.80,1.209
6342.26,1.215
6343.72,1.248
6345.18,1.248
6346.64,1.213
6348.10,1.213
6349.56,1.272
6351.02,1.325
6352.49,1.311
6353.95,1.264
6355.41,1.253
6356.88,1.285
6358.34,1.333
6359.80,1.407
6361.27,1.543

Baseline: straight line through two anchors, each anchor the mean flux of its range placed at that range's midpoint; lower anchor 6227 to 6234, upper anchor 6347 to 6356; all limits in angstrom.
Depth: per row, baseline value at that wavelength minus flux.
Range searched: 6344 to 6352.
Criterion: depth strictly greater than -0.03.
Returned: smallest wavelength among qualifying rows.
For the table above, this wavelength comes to 6345.18 angstrom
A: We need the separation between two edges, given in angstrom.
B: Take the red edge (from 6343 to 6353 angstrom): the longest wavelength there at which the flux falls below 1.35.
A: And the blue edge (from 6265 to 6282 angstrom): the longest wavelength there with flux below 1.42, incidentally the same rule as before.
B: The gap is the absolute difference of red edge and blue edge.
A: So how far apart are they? 71.3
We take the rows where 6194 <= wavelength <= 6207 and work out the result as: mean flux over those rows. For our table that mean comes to 1.48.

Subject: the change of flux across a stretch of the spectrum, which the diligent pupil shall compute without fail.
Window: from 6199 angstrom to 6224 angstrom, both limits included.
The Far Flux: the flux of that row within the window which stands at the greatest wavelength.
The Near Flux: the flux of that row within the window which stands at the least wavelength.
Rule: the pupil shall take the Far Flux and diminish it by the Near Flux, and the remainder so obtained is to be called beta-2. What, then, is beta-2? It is -0.11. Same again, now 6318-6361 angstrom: 0.04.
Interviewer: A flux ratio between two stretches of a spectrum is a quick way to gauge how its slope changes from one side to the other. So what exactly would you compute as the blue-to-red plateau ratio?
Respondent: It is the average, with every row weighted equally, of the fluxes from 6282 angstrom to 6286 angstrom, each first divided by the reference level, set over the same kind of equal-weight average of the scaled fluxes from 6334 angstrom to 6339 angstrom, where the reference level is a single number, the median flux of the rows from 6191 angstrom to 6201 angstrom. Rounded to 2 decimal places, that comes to 0.98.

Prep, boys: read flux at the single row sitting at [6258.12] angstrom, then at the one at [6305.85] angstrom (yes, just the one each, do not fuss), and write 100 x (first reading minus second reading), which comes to -32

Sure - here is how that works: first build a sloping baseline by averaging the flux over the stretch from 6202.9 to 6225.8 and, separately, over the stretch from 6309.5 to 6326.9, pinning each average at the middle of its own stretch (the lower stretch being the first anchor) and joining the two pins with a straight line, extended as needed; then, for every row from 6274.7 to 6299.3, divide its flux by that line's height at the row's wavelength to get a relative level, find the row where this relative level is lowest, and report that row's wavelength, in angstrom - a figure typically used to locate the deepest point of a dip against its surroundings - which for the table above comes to 6279.77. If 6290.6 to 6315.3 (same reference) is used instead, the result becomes 6314.57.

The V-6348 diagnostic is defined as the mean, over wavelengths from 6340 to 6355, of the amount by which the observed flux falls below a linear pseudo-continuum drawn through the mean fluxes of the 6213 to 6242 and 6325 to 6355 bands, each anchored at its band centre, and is 0.12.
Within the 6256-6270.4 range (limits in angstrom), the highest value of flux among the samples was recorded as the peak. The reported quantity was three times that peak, 4.64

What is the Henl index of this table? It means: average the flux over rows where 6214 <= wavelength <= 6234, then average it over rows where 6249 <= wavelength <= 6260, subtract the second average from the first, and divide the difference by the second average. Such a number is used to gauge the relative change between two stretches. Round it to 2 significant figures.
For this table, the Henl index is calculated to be 0.15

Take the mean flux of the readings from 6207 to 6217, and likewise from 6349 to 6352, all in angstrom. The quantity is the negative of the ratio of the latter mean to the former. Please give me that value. -0.88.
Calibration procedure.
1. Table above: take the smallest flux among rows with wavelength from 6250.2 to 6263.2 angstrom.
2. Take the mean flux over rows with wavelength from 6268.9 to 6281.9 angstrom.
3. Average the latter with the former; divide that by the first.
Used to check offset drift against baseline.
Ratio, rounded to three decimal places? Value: 1.050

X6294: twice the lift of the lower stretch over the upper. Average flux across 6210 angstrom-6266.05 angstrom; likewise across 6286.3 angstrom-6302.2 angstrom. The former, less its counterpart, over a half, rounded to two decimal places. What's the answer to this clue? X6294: -0.40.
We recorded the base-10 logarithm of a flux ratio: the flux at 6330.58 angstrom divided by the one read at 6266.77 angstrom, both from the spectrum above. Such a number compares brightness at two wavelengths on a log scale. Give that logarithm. 0.036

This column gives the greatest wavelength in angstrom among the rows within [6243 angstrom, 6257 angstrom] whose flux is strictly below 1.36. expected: 6256.68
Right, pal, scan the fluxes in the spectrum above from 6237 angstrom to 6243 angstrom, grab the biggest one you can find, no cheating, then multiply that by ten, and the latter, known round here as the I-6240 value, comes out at 13.7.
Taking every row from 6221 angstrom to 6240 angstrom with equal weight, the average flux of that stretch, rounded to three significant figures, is 1.48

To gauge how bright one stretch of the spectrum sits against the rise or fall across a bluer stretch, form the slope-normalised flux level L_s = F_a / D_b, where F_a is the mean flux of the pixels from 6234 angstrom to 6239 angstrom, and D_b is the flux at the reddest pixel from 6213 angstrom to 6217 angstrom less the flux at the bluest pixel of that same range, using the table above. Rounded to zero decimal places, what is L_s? -21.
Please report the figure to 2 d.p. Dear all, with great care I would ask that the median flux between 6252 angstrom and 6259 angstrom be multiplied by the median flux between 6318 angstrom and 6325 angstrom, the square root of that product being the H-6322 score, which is 1.37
